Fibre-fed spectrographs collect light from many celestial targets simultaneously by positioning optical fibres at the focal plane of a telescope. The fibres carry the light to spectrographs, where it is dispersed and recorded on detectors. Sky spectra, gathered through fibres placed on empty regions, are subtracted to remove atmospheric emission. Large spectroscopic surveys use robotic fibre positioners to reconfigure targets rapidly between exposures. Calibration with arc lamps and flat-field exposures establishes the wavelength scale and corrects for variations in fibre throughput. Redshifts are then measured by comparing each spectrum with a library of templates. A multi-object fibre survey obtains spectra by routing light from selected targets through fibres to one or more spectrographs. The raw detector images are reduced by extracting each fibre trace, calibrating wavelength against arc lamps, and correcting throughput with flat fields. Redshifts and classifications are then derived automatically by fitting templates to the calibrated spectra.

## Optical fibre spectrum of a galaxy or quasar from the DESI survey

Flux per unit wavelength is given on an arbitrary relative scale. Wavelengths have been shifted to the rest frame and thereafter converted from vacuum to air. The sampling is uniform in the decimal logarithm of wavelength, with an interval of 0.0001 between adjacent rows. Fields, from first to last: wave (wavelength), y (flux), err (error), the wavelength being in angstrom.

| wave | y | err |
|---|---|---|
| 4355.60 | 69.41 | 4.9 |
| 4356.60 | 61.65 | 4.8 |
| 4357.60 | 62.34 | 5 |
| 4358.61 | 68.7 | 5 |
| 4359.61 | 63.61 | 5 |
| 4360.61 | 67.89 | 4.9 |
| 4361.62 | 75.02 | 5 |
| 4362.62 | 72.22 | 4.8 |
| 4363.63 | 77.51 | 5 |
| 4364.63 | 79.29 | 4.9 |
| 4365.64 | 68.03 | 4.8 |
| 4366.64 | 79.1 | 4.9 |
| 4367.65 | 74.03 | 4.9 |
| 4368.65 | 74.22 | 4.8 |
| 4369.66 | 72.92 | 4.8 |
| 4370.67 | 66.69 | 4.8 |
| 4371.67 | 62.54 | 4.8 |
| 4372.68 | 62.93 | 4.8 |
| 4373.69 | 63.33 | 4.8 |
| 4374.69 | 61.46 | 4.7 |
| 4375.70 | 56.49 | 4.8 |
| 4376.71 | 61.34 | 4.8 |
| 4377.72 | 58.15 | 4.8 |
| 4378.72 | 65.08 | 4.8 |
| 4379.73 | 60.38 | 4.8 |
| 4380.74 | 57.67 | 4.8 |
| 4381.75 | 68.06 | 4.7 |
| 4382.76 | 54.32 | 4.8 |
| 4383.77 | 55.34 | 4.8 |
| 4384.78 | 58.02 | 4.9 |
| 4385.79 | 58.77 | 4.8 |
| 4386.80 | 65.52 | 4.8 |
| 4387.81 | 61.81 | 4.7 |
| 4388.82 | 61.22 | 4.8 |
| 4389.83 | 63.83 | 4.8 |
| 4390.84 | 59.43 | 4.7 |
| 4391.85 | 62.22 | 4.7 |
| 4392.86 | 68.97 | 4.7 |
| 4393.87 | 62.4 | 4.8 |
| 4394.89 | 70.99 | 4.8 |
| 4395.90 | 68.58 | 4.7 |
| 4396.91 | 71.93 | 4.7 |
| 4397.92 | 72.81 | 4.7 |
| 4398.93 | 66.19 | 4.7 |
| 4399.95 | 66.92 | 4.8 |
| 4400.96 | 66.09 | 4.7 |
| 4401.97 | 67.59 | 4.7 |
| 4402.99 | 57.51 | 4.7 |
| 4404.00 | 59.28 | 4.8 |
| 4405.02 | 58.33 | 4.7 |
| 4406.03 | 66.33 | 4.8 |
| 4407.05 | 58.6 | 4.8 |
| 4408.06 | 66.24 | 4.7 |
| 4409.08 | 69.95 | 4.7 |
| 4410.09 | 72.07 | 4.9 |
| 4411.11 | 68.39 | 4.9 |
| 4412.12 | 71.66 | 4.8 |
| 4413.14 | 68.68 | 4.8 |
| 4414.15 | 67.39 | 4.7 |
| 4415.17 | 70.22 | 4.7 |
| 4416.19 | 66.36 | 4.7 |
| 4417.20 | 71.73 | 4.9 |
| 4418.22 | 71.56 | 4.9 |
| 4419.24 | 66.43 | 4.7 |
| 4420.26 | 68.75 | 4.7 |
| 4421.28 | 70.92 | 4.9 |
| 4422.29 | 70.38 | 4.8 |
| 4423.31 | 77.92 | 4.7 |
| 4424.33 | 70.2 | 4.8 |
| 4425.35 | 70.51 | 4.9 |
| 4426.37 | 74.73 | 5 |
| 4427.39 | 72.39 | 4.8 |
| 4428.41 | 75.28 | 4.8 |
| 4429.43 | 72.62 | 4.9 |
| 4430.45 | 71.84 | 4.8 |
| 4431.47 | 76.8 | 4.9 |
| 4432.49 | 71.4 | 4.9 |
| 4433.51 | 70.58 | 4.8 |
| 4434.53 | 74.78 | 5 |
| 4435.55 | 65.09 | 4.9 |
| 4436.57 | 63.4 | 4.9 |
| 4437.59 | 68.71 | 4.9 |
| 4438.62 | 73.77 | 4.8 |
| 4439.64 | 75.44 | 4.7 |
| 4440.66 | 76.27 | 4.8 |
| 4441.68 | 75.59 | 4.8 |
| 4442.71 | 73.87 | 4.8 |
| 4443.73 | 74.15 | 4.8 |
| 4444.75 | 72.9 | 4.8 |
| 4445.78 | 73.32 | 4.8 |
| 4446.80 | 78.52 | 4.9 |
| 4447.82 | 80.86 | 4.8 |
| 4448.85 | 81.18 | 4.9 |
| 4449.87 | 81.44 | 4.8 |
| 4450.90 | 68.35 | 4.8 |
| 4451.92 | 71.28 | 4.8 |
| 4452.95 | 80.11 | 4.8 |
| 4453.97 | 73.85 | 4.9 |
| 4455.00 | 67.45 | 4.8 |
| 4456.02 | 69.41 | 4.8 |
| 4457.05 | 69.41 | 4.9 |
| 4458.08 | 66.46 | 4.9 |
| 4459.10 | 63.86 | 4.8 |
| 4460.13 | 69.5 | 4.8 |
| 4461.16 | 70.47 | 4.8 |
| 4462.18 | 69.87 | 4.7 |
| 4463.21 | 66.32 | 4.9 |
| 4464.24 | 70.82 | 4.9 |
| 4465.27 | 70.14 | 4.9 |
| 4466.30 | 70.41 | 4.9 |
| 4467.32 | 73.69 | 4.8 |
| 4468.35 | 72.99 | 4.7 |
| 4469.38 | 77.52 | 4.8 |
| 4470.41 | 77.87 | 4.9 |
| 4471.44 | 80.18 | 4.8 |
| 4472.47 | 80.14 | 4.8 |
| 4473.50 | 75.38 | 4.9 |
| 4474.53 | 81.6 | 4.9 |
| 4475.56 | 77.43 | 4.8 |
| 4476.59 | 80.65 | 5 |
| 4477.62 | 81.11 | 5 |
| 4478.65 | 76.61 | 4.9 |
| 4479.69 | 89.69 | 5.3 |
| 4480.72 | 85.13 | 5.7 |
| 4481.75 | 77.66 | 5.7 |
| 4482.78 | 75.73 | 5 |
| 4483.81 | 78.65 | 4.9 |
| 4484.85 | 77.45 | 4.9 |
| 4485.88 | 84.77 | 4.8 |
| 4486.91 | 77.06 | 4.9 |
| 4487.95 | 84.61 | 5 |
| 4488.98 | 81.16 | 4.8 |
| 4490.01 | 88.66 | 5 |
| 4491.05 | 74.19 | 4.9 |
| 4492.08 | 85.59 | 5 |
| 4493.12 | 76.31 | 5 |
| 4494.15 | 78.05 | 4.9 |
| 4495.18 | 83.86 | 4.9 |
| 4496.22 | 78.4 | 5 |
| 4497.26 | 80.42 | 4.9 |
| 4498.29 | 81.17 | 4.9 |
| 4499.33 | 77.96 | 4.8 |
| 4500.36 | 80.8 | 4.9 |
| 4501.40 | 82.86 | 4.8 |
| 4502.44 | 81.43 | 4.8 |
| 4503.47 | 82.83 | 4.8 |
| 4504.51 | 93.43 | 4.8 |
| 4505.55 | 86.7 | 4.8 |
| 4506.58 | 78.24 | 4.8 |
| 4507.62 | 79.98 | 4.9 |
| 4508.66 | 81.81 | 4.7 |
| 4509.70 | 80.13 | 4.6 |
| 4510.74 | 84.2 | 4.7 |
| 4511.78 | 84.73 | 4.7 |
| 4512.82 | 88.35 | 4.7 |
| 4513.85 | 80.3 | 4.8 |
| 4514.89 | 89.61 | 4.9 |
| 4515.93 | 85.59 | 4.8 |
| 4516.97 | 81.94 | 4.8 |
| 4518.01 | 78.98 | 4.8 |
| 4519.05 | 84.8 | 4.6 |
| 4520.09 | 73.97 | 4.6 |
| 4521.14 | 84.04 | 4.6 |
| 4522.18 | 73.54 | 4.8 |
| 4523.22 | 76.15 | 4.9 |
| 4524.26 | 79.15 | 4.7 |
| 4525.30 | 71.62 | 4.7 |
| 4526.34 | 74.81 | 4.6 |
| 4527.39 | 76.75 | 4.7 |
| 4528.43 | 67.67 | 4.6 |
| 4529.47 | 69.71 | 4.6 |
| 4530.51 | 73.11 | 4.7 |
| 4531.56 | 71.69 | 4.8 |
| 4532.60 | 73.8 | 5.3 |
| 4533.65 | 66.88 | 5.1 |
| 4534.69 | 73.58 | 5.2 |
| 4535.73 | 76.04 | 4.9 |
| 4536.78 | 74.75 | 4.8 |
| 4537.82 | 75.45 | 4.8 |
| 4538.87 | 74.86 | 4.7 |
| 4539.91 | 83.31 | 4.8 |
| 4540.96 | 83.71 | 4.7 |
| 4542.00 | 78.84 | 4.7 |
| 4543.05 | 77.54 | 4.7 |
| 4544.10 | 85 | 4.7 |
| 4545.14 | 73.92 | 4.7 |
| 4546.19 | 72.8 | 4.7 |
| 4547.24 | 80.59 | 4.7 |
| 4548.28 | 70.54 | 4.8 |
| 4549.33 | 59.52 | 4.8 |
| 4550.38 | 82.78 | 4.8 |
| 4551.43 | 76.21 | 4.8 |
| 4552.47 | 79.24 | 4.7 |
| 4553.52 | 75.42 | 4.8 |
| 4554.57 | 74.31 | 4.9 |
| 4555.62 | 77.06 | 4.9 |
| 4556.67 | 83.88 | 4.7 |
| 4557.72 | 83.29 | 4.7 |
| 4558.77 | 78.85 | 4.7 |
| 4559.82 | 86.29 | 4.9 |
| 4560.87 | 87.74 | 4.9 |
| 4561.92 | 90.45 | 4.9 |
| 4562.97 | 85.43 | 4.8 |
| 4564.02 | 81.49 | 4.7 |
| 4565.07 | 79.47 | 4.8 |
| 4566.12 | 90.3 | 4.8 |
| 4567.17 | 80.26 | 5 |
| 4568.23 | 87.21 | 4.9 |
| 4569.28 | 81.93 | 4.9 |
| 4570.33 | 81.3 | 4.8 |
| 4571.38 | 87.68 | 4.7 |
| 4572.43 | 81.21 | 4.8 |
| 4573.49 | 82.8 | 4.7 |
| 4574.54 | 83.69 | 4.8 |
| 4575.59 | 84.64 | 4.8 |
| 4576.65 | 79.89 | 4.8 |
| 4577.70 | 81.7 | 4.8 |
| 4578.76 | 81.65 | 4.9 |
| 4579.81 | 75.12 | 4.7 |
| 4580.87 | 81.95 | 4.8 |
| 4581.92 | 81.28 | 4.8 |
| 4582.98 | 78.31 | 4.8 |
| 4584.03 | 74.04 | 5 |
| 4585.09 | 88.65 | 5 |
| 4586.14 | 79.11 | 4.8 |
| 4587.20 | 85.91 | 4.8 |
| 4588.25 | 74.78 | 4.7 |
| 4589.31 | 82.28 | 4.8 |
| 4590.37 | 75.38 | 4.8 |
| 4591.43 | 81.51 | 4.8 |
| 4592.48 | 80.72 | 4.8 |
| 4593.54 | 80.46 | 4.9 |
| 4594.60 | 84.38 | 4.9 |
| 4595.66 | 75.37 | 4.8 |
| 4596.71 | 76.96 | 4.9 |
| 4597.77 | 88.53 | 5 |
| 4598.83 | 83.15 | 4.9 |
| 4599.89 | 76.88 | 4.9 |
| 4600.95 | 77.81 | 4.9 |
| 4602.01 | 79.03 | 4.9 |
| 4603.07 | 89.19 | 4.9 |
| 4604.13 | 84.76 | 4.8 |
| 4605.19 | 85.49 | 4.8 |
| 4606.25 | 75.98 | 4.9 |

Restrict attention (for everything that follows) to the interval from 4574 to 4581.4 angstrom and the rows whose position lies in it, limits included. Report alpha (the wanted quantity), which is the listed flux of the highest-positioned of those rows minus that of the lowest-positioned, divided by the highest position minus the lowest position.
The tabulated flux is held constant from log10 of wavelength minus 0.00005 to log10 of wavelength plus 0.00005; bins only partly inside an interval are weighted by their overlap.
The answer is -0.3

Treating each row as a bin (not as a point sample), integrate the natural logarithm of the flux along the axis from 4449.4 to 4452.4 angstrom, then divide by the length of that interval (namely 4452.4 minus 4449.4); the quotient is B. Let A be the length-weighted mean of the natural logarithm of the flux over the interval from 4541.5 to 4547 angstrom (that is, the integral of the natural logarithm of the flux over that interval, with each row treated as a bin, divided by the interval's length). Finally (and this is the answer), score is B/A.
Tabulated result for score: 0.99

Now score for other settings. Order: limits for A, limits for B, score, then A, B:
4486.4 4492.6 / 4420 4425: 0.97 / 4.40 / 4.27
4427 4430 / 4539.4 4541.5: 1.03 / 4.30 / 4.43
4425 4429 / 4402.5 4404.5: 0.95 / 4.29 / 4.08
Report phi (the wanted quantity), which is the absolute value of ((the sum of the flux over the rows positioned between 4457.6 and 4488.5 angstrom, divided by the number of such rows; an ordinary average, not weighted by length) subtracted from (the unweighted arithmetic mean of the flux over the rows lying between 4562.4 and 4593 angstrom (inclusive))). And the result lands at 6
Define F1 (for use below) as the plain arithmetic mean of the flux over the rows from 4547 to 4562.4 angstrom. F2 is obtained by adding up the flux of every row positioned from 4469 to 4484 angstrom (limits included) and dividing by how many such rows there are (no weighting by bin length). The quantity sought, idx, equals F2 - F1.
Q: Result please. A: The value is 1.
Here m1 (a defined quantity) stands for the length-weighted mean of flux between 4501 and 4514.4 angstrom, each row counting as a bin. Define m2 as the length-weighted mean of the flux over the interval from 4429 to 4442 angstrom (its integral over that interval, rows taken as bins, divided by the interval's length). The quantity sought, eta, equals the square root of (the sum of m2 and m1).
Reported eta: 12.5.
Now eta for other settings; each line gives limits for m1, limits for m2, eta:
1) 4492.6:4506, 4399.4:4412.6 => 12.1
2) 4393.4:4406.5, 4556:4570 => 12.2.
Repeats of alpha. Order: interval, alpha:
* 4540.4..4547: -2.1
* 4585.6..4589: -2.1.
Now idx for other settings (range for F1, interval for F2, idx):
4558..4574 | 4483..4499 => -3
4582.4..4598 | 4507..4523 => 2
